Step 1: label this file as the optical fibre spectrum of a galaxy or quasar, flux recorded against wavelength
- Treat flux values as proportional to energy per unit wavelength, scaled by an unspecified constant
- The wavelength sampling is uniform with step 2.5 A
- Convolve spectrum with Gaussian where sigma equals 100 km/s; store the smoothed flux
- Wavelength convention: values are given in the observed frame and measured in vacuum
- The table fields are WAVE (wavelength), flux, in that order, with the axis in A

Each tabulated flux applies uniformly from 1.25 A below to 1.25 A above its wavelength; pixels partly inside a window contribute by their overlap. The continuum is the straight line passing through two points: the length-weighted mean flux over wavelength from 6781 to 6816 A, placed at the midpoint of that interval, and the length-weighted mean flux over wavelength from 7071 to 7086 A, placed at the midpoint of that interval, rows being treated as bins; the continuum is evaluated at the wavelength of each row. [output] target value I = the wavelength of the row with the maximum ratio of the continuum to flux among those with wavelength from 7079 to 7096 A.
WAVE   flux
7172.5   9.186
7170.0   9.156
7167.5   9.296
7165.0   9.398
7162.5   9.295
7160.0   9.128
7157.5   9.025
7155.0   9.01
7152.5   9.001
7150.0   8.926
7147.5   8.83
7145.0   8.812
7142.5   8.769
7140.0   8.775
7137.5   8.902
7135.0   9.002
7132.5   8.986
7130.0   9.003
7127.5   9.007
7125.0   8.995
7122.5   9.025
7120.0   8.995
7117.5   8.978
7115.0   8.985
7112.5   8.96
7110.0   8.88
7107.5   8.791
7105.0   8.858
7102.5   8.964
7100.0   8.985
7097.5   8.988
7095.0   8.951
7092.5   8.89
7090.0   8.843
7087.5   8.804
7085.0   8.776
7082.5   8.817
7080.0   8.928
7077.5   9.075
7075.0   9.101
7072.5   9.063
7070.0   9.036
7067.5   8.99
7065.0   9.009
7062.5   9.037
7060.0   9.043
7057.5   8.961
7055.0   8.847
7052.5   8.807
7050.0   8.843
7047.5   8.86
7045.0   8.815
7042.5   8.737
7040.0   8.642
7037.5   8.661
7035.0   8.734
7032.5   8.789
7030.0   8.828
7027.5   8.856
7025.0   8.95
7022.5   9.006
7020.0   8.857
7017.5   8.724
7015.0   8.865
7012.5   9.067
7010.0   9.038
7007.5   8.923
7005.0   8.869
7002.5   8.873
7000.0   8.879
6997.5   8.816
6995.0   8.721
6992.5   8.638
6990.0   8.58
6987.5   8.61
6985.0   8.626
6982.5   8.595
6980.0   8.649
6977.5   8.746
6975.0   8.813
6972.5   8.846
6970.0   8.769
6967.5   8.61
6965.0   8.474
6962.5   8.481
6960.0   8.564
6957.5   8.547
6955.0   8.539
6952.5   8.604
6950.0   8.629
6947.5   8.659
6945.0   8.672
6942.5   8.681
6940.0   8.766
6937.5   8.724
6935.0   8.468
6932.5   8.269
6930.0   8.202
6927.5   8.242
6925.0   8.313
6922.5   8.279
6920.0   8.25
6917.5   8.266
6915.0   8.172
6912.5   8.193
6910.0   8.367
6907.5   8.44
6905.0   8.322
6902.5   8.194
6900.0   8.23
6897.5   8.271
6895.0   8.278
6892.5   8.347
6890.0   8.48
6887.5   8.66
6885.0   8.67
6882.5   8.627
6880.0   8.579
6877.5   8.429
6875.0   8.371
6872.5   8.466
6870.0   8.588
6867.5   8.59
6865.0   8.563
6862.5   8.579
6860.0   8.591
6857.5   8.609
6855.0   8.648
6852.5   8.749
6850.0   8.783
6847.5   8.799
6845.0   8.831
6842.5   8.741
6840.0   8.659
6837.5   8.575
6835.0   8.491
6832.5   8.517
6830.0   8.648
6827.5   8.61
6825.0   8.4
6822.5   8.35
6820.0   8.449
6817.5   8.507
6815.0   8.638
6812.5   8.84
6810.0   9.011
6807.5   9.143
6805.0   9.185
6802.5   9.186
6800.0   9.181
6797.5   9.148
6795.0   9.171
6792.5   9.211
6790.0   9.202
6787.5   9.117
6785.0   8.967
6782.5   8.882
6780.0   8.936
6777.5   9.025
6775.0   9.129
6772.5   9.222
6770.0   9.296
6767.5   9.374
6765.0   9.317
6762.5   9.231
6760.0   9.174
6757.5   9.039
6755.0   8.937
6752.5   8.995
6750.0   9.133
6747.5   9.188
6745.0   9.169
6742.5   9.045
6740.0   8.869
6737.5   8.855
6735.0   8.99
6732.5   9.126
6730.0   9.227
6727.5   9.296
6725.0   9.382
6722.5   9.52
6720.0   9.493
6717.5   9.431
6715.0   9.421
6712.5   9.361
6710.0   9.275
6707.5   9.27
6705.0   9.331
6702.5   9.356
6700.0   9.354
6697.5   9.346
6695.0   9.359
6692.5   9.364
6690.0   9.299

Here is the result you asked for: 7085.0 A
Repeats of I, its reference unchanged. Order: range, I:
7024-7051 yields 7040.0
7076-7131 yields 7085.0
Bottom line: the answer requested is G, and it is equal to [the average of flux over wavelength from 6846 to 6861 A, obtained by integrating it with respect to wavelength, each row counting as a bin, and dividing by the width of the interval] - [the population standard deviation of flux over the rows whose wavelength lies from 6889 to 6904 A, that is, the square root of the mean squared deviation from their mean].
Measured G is 8.61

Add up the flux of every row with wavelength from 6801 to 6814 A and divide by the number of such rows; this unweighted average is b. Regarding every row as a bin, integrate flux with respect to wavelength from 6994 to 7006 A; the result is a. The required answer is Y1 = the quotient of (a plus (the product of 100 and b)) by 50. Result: 20.3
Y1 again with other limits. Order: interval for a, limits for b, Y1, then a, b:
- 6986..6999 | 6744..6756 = 20.4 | 113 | 9.1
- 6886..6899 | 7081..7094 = 19.8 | 109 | 8.8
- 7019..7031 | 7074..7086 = 20.0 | 107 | 8.9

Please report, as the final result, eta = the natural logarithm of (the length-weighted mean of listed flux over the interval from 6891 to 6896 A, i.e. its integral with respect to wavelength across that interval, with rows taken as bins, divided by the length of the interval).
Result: 2.12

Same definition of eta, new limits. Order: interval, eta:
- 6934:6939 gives 2.15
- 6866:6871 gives 2.15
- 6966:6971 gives 2.16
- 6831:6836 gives 2.14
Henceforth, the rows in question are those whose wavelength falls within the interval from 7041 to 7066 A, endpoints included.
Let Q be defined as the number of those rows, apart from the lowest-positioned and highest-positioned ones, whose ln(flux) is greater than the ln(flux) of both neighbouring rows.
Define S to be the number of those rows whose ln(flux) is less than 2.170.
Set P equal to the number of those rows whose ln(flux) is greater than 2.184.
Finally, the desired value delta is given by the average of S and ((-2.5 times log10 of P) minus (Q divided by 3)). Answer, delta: -0.6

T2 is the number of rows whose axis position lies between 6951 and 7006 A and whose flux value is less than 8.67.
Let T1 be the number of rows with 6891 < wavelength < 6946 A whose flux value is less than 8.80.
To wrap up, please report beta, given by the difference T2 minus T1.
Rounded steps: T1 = 22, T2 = 13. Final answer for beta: -9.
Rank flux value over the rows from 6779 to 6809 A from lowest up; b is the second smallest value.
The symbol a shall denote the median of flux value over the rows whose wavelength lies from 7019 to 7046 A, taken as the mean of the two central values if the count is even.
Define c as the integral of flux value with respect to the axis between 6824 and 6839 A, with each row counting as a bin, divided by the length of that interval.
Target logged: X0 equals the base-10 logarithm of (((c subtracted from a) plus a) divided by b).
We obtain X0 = 0.007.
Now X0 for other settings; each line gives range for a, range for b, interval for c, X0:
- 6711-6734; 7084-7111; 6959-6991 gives 0.061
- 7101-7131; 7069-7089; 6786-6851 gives 0.016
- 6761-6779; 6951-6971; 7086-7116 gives 0.052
